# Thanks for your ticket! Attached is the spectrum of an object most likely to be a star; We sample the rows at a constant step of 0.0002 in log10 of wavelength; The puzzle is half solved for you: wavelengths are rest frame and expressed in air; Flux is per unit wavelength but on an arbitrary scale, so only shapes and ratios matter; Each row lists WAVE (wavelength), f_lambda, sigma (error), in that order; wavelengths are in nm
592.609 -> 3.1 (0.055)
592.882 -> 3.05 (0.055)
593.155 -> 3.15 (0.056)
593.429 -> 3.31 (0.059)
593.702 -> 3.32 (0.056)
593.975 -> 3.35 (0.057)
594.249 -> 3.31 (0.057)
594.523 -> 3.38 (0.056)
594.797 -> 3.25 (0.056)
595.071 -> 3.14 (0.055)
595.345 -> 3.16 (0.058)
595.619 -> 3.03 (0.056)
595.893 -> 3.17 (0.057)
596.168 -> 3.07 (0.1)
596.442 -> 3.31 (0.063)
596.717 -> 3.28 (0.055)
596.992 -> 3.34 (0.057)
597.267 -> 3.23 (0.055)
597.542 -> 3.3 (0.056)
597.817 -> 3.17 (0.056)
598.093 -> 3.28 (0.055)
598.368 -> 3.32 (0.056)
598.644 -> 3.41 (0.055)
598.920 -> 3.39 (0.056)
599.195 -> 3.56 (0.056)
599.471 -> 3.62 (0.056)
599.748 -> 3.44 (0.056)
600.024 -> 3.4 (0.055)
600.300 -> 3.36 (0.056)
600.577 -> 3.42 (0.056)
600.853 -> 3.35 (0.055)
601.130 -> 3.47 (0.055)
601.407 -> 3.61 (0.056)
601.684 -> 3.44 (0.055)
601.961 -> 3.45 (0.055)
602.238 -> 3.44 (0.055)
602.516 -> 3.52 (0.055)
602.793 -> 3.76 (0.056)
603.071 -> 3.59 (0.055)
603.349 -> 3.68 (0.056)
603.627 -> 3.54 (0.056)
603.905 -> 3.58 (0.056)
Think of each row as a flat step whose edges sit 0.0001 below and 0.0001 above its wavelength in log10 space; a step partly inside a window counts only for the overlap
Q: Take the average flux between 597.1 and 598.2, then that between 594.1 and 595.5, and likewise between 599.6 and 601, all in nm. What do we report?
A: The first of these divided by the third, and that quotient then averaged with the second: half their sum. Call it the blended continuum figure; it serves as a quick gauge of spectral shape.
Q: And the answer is 2.10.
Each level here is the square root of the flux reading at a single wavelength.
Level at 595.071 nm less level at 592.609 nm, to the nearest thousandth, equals 0.011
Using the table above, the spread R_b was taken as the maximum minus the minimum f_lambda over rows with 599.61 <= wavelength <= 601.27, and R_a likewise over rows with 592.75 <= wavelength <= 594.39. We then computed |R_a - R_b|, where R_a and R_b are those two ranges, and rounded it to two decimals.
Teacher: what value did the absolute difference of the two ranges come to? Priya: 0.18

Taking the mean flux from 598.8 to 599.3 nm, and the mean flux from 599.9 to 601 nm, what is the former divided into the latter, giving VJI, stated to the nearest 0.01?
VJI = 0.97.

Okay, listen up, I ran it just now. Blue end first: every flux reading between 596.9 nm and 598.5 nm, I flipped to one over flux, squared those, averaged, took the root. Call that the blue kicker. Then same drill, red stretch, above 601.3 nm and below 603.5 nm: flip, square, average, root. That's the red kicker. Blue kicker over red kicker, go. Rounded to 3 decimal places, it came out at 1.087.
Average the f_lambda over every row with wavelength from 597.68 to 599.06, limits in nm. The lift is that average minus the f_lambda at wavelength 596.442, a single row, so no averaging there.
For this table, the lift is 0.00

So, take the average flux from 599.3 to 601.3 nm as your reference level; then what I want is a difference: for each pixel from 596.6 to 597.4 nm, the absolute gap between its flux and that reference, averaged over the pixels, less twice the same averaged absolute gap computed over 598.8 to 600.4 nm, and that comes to 0.00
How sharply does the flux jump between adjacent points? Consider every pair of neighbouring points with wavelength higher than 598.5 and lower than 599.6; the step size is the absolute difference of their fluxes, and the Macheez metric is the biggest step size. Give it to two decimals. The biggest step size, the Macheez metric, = 0.17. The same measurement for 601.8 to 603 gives 0.24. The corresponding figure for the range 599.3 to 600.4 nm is 0.18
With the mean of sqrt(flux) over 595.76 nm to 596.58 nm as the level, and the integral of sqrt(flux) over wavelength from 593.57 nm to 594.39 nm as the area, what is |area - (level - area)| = 1.21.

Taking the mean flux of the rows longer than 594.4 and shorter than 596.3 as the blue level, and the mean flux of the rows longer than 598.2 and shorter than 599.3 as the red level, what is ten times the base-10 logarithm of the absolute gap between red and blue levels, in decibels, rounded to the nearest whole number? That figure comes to -6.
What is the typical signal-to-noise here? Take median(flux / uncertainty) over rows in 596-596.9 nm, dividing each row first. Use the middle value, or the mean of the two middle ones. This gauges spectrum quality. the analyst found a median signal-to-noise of 52.5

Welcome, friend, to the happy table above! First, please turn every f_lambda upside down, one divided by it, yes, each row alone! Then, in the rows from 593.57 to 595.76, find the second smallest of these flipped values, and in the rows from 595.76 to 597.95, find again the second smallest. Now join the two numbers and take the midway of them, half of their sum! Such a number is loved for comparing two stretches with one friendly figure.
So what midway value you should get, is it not 0.300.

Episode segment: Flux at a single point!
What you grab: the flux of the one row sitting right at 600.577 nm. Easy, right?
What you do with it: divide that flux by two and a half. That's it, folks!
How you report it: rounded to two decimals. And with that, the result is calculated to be 1.37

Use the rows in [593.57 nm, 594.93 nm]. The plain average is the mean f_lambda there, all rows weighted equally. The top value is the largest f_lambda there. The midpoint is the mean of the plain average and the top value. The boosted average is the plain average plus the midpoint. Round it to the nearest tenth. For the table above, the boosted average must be 6.7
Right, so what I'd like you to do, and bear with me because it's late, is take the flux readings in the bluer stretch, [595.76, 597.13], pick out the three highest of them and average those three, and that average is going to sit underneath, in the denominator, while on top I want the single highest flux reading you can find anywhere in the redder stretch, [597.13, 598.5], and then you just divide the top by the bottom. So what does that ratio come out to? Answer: 1.00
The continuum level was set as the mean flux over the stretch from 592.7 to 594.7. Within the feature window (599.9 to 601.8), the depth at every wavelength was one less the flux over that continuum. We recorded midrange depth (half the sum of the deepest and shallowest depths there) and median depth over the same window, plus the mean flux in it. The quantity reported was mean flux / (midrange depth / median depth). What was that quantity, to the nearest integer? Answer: 2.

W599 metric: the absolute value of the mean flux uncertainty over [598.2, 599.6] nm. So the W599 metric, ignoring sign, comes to 0.0558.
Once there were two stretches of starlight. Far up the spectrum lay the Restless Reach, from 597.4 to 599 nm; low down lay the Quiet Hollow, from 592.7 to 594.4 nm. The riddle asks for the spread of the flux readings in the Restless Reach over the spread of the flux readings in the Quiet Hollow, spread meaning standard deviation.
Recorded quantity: 0.72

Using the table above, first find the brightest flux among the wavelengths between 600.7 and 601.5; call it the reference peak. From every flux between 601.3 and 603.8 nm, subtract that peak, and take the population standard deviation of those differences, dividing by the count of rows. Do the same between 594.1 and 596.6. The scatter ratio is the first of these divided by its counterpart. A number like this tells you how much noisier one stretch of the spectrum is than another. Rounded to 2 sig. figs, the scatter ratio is 0.95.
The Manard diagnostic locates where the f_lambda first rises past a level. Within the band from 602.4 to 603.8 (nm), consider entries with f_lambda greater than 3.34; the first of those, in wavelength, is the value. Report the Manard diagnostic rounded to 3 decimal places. 602.516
